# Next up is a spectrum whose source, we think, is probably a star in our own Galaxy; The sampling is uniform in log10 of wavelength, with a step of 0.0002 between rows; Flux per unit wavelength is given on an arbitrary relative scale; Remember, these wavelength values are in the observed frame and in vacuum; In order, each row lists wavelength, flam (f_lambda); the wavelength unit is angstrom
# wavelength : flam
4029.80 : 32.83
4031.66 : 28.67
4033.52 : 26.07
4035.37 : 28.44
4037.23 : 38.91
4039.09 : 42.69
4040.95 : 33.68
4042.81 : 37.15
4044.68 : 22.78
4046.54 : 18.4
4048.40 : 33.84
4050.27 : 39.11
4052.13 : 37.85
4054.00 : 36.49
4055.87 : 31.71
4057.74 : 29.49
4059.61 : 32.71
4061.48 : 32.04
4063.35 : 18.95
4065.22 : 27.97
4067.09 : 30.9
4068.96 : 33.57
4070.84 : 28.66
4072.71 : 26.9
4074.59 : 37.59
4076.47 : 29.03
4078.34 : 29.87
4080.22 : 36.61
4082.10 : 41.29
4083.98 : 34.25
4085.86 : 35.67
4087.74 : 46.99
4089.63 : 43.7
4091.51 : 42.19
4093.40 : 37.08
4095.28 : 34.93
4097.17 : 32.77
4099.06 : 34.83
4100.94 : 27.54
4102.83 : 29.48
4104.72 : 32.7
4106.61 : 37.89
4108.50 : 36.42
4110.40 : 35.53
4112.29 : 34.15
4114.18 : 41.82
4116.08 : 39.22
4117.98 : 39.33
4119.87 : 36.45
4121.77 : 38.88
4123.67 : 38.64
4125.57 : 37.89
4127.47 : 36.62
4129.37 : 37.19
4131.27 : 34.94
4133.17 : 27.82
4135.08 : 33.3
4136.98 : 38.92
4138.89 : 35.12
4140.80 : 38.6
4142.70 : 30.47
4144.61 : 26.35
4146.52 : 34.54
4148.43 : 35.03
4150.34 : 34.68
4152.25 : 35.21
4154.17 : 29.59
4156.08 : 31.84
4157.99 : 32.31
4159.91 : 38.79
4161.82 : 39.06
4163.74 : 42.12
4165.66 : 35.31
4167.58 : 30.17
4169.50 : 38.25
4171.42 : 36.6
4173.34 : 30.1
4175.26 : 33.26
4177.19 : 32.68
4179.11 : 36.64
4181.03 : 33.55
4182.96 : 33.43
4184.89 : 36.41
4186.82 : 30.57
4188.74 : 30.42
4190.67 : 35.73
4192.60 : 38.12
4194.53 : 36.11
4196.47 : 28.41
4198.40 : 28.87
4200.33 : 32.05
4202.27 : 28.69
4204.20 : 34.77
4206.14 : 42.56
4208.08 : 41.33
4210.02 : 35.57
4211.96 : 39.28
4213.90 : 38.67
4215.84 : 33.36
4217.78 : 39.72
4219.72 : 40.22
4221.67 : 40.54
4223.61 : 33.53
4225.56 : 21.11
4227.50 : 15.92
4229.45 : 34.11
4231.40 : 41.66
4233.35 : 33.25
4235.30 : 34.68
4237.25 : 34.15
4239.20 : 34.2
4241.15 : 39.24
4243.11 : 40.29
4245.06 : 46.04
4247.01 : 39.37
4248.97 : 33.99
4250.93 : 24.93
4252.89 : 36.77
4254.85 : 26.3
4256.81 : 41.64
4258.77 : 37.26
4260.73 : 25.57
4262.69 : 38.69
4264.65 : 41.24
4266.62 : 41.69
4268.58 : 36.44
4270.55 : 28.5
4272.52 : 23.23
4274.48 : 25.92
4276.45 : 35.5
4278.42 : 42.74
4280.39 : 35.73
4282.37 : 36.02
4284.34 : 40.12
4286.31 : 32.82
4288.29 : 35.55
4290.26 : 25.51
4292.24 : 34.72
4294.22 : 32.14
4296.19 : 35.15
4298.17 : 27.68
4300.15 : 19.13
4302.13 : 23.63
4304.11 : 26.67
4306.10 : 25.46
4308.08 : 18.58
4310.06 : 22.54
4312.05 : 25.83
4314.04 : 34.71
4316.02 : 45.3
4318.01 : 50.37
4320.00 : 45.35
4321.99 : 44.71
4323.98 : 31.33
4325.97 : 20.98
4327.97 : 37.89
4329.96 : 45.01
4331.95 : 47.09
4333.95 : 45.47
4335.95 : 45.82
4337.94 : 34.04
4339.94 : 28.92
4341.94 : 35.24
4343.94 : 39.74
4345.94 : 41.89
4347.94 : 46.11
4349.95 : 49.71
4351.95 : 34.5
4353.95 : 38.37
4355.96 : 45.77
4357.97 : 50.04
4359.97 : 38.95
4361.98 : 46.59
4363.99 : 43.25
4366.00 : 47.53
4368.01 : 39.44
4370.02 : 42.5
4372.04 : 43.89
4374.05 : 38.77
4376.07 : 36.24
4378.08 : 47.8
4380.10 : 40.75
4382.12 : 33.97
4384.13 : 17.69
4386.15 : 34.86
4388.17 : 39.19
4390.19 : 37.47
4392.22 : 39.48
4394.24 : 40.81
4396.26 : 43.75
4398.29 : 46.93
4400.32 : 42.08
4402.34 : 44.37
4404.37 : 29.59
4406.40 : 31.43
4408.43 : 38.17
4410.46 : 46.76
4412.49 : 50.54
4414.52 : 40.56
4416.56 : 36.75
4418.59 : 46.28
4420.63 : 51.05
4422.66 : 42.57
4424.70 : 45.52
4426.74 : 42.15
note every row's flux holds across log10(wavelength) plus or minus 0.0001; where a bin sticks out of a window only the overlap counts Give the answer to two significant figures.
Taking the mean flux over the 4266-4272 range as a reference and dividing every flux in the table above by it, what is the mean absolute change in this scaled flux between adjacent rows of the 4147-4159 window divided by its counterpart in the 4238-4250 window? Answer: 0.39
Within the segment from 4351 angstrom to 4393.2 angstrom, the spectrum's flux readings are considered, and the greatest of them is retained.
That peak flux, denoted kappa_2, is 50.04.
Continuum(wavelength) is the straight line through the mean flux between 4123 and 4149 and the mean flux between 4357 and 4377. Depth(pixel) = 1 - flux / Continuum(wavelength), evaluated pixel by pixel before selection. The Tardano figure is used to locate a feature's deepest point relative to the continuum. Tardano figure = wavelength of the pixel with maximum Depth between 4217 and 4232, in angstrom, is 4227.50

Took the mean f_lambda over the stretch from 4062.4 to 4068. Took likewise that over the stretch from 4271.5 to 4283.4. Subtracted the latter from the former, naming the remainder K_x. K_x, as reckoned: -7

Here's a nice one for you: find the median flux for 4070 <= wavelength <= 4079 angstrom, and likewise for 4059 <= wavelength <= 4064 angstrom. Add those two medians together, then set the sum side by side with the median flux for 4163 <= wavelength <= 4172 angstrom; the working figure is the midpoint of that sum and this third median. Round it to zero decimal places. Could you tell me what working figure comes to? 49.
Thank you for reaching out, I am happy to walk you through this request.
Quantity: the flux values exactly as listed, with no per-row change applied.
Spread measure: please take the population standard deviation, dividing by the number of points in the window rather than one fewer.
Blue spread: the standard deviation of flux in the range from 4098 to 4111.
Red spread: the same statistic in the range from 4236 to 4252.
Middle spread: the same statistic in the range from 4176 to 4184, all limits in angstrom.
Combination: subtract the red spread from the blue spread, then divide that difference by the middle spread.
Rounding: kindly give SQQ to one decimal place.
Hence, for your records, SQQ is -1.5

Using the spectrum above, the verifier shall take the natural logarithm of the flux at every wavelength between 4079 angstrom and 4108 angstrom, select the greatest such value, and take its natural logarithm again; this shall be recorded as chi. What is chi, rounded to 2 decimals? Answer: 1.35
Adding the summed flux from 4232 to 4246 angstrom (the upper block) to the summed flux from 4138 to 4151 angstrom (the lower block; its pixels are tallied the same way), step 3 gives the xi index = 497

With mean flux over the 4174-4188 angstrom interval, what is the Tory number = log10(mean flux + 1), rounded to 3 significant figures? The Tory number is 1.54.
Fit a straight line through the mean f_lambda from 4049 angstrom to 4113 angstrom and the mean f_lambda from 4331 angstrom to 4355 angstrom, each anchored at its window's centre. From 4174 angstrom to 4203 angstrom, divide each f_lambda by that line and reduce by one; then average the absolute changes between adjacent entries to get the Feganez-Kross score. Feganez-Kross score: 0.080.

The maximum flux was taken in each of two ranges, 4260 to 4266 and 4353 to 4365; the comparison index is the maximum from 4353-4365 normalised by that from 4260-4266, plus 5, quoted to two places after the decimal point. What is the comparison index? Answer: 6.21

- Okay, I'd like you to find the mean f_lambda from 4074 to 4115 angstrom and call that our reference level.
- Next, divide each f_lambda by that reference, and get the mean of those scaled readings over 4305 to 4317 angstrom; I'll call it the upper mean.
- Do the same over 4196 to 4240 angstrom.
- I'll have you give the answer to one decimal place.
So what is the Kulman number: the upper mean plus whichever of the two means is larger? 1.7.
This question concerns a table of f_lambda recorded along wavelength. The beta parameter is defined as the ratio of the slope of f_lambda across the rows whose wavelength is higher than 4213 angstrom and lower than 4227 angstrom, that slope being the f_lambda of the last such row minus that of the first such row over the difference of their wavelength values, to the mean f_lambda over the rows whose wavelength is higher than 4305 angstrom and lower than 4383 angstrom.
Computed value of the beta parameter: -0.0384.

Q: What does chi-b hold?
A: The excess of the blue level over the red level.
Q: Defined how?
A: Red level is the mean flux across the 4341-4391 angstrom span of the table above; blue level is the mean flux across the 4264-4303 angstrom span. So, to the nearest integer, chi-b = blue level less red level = -8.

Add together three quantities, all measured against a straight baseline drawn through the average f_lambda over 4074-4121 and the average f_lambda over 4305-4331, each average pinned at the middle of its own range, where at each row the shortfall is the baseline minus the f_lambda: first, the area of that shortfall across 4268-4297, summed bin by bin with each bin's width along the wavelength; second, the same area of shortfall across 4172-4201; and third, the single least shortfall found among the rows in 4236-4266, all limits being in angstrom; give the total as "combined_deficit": 102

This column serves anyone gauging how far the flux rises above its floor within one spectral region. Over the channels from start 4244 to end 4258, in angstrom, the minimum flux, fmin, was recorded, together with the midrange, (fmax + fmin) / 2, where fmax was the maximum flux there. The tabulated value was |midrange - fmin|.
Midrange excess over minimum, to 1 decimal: 10.6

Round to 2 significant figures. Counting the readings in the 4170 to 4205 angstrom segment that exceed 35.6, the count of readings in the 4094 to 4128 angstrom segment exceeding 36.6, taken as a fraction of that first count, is 1.3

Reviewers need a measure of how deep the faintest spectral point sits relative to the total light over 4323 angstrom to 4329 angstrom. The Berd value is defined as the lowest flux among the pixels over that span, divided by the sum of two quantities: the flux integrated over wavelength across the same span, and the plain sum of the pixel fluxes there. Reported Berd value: 0.08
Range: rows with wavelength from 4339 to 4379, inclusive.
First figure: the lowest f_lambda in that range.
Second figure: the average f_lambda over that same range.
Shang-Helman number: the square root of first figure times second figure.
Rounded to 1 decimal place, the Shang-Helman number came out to 34.8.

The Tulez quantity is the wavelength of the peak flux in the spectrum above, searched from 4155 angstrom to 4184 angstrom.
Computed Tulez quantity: 4163.74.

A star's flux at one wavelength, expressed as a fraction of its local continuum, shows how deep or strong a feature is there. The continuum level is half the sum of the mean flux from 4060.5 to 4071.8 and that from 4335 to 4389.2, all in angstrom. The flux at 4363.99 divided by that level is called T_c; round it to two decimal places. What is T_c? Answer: 1.26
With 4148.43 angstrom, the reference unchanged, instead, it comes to 1.02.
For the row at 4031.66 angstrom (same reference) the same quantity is 0.83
